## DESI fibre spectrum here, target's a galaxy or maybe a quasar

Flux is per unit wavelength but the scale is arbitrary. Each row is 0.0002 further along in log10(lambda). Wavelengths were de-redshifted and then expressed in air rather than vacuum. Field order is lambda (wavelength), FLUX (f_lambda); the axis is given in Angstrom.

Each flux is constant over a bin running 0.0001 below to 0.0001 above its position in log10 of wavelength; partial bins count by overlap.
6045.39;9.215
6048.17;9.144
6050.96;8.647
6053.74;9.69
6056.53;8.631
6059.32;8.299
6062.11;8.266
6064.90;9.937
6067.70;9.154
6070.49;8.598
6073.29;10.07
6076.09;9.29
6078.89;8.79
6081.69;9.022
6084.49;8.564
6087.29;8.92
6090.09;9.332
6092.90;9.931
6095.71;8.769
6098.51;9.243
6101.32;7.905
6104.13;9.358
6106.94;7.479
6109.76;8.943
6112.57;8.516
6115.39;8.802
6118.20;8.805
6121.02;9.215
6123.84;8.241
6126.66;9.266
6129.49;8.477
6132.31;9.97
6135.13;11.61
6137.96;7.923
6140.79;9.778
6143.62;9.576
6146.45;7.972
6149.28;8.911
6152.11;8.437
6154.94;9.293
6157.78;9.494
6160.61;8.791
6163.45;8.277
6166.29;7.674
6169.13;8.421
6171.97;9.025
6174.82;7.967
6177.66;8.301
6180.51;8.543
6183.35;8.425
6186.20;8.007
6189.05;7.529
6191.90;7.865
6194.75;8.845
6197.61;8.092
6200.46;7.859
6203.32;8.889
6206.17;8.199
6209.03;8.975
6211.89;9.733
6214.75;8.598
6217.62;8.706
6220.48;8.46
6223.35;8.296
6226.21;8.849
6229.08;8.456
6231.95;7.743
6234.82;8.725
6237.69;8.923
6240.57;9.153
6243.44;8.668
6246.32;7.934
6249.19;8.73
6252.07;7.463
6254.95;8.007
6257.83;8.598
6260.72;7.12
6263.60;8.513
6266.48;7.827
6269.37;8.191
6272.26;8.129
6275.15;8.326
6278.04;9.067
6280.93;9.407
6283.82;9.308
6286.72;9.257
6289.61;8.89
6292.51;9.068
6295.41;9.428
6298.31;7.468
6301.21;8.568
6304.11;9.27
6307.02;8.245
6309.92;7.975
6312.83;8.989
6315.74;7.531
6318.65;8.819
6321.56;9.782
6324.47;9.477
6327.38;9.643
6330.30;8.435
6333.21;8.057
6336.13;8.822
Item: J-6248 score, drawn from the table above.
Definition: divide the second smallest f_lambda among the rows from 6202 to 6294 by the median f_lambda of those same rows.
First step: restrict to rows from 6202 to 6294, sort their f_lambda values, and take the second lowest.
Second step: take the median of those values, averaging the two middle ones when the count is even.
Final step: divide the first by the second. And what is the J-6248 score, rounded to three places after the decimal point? 0.864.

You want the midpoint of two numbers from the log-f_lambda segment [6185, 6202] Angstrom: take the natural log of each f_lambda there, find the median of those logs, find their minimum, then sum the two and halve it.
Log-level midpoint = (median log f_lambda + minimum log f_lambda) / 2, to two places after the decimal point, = 2.05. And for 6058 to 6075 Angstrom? 2.15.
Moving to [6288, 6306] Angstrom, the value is 2.10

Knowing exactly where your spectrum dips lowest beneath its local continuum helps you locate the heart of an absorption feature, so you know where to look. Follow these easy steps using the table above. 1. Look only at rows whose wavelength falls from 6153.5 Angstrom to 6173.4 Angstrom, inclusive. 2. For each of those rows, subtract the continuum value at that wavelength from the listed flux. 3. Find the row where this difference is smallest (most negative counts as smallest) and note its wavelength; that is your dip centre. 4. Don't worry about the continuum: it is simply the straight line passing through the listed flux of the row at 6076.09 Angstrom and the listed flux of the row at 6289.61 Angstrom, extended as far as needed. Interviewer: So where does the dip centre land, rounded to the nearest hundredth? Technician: 6166.29 Angstrom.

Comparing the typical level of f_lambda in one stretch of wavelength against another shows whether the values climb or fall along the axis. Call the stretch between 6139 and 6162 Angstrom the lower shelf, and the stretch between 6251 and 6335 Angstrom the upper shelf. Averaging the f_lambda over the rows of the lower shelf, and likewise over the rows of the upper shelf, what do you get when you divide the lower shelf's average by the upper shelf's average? 1.05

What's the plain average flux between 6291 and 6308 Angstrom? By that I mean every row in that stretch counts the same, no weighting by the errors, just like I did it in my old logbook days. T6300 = 8.7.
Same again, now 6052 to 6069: 9.0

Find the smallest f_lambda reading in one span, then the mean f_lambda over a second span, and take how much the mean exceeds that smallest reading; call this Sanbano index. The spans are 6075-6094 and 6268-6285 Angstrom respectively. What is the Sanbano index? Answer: 0.17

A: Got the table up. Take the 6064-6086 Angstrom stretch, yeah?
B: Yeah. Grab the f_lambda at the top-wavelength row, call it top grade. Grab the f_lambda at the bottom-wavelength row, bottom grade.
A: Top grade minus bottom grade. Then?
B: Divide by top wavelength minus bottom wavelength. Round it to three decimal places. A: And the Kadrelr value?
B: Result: -0.070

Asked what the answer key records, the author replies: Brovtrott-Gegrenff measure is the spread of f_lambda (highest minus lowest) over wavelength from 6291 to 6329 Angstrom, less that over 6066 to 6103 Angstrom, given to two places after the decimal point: 0.15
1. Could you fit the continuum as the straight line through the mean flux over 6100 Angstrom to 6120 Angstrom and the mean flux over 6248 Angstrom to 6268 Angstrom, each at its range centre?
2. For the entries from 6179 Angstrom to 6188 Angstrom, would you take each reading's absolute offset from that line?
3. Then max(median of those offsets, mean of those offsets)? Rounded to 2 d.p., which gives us 0.24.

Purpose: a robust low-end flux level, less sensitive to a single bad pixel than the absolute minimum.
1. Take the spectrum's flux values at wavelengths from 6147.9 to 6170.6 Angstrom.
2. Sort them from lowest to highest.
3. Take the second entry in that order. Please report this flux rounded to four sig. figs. 8.277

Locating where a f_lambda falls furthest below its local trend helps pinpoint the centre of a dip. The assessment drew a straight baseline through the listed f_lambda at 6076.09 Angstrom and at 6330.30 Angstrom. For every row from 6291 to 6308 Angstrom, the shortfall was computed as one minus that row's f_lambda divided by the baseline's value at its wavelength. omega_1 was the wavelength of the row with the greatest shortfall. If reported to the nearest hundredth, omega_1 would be 6298.31 Angstrom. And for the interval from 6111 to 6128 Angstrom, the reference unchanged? 6123.84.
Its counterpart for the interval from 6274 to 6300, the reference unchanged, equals 6298.31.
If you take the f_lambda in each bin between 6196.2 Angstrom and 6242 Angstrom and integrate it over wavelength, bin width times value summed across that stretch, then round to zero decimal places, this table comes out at 394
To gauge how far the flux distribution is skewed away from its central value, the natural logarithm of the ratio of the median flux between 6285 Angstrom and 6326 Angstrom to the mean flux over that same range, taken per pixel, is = 0.019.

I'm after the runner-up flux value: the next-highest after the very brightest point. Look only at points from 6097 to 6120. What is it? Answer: 9.243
